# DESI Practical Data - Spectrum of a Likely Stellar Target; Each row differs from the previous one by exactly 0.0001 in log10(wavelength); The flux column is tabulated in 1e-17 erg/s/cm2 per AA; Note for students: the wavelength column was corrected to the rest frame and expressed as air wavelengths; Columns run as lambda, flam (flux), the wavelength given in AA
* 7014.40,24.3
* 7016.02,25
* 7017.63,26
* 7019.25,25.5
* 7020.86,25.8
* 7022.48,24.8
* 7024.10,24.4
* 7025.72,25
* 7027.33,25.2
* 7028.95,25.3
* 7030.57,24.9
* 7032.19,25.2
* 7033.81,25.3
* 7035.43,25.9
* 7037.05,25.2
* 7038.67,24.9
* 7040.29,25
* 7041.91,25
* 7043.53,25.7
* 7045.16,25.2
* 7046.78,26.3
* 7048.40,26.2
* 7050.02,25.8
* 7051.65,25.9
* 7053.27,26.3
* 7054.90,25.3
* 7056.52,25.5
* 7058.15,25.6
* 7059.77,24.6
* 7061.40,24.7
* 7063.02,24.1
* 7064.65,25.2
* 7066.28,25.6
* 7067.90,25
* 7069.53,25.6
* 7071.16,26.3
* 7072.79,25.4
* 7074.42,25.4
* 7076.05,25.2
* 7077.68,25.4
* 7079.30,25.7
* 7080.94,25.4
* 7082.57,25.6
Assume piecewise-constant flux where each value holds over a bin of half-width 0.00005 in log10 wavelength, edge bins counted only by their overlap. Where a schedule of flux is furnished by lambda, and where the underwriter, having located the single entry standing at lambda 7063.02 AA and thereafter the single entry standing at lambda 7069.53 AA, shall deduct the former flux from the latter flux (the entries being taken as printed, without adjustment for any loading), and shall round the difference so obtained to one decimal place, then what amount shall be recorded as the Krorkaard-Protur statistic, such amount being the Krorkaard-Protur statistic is 1.5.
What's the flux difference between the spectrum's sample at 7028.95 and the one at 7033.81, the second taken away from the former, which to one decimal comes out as 0.0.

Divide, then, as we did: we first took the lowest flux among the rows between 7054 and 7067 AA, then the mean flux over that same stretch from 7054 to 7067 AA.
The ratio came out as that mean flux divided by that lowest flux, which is 1.04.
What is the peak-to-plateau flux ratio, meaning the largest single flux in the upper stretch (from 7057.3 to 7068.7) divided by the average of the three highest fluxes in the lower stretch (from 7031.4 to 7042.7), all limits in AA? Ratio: 1.005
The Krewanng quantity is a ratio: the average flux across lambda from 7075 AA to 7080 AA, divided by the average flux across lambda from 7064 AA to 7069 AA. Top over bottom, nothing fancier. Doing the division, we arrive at 1.01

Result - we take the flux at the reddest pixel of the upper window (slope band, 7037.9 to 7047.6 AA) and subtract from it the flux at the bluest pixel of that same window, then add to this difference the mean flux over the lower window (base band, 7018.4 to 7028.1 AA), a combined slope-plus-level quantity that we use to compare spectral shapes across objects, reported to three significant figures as 26.5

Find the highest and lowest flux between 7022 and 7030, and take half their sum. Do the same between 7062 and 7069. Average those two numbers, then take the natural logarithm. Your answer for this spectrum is 3.21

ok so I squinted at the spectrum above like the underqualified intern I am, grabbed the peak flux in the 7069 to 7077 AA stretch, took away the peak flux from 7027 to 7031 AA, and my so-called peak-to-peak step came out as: 1.0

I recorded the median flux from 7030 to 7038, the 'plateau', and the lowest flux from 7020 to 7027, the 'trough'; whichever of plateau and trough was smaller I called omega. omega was 24.4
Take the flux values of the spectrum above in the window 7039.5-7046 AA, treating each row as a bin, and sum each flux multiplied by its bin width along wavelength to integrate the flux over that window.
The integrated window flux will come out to 164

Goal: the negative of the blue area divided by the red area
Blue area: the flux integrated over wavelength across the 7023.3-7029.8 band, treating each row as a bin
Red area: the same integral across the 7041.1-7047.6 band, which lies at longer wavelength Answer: -0.98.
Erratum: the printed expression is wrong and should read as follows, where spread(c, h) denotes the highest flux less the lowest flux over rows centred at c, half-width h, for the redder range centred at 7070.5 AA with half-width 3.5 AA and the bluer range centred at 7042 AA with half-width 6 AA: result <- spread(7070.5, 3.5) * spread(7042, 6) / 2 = 0.91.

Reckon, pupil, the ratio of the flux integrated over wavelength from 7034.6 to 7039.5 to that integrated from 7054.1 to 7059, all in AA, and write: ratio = 1.0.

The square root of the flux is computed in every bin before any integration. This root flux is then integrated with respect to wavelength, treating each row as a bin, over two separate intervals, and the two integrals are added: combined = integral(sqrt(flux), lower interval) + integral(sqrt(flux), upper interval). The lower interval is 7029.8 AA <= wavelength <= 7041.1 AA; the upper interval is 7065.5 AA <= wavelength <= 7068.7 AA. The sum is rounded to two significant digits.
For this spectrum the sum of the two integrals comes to 73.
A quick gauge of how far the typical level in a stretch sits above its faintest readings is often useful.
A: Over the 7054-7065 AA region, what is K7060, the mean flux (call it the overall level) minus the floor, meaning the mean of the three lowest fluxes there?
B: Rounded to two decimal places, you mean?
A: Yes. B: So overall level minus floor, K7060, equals 0.53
